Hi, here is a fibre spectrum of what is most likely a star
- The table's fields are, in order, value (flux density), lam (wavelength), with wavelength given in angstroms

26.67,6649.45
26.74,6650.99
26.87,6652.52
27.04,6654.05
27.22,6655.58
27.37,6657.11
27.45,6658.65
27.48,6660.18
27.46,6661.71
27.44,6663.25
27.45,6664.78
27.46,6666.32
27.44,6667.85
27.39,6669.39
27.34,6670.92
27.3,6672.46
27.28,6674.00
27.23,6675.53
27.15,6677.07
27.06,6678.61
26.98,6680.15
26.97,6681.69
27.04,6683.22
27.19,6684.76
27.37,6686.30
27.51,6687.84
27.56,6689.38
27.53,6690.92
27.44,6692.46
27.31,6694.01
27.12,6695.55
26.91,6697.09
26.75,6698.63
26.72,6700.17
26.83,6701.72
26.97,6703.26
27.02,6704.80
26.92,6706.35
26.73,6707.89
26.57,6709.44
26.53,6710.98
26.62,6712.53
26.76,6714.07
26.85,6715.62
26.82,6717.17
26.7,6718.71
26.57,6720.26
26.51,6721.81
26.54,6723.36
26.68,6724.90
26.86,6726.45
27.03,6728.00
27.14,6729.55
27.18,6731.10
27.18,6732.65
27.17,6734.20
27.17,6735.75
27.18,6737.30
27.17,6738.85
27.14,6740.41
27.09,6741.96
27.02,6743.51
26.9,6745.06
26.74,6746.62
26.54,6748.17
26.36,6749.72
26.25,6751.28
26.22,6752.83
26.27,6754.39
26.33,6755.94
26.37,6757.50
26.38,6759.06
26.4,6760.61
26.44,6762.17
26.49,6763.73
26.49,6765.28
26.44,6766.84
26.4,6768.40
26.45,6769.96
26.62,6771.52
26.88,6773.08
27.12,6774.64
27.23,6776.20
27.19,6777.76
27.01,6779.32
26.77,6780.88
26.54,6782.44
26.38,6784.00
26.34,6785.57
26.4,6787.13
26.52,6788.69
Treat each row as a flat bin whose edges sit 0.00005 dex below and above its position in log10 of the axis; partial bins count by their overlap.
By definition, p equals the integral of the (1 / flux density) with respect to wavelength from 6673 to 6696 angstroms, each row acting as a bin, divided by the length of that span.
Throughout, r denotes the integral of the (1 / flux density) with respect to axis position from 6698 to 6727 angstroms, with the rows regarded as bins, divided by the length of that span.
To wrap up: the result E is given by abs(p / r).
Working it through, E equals 0.98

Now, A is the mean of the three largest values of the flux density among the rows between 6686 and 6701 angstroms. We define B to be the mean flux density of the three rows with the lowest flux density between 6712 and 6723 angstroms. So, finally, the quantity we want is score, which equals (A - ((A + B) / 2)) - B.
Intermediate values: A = 27.53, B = 26.6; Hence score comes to -26.1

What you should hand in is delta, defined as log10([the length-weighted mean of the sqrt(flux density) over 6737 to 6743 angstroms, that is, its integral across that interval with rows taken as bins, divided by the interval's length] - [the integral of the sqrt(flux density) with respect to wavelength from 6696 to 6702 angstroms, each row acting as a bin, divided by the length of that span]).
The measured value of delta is -1.5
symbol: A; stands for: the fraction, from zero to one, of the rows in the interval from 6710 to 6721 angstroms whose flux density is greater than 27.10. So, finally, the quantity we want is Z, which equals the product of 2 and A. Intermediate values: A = 0.00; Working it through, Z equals 0.00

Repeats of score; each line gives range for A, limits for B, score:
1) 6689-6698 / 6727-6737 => -26.9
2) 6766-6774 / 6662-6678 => -27.5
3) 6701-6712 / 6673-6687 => -27.0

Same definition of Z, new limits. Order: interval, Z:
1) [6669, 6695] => 1.53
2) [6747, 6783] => 0.26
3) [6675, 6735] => 0.72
